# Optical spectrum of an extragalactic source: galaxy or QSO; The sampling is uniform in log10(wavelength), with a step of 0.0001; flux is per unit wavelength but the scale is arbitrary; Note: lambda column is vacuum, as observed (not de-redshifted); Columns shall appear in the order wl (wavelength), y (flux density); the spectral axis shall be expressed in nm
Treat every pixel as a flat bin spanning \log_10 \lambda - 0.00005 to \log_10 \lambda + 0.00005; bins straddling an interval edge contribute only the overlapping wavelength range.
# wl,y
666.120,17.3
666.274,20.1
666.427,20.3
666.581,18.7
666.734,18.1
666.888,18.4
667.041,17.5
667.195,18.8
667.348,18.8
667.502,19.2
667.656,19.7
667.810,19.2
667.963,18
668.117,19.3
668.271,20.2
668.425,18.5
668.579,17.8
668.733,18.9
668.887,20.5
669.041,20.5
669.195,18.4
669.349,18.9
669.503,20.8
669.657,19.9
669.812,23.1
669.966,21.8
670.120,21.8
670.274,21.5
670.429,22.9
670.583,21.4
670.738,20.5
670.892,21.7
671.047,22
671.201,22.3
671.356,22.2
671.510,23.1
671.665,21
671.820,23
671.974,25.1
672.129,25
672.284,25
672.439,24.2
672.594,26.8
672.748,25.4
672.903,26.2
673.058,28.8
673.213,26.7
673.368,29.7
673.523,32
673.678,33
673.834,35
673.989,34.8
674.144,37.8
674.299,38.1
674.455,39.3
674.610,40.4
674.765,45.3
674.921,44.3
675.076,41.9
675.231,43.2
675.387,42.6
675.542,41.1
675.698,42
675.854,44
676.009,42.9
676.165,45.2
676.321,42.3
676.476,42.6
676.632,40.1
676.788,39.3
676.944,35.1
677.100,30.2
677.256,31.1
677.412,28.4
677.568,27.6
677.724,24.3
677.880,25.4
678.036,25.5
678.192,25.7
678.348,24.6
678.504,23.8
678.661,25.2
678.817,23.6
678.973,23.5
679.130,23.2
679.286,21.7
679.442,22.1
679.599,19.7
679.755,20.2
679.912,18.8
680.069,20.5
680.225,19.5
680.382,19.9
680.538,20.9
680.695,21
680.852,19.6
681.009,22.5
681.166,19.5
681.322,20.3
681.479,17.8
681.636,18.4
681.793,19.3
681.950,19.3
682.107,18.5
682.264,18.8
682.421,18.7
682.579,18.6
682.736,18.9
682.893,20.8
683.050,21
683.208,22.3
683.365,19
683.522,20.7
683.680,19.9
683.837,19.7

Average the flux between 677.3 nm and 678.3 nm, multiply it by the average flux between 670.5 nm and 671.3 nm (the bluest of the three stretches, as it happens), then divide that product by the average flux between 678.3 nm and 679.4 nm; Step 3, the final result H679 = 24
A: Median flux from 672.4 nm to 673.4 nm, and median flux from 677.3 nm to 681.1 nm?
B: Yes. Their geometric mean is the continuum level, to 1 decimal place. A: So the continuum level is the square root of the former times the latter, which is 24.7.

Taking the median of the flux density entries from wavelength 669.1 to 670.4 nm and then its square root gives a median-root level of 4.6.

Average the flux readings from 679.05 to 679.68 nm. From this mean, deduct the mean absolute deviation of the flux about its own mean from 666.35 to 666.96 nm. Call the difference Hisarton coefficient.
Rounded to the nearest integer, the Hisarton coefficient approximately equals 21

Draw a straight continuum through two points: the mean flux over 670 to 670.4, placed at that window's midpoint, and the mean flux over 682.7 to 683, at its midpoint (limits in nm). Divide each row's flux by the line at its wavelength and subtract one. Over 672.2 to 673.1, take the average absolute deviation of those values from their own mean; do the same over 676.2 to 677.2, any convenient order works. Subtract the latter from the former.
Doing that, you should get -0.12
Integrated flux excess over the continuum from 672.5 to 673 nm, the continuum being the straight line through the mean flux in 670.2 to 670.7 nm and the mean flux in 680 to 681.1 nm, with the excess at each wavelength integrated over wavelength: 2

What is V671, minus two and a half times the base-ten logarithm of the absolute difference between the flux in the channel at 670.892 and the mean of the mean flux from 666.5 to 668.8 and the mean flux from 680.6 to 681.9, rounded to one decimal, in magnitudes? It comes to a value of -1.0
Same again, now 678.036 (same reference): -2.0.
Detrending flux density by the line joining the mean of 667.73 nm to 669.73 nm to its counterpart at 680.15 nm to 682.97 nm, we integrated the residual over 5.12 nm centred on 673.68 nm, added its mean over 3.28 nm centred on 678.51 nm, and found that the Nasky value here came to 76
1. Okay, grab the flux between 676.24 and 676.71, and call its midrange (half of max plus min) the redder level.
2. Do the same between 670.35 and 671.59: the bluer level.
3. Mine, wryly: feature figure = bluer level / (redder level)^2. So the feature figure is 0.013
